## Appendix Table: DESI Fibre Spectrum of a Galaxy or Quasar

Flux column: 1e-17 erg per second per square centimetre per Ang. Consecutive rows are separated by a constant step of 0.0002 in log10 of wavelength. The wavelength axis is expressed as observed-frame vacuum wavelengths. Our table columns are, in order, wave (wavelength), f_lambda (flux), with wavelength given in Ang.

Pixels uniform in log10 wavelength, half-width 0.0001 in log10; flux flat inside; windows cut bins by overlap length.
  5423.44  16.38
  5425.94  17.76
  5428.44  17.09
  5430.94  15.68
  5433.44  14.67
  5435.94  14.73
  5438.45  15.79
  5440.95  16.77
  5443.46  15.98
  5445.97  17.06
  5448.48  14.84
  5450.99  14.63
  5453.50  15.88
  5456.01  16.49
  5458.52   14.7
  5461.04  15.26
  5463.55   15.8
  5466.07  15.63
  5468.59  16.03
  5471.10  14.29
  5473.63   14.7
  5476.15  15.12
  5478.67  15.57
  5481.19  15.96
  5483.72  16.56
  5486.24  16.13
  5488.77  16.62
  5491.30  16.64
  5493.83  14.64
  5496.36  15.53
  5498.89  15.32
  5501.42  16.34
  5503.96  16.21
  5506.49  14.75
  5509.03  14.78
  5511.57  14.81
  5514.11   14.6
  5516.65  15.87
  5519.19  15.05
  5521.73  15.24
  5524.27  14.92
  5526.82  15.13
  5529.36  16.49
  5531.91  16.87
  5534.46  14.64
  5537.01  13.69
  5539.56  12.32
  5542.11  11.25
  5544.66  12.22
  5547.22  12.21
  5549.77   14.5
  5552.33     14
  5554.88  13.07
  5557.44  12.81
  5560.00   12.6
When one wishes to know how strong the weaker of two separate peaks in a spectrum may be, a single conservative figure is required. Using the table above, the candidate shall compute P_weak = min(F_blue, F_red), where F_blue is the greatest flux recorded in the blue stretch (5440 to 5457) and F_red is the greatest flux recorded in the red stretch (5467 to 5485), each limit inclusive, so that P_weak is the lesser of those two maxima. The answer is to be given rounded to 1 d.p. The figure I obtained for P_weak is 16.6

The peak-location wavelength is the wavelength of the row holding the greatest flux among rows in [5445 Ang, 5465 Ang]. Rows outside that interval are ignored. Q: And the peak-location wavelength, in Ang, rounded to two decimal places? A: 5445.97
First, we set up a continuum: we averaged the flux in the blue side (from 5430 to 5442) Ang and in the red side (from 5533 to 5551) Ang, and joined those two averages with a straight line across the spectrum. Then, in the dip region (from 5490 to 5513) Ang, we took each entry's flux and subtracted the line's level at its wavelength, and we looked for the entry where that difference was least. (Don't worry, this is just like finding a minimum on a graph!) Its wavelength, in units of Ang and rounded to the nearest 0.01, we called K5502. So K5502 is 5493.83 Ang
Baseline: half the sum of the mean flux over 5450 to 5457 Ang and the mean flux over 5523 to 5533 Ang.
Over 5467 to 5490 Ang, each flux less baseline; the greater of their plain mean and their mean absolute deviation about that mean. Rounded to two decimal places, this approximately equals 0.66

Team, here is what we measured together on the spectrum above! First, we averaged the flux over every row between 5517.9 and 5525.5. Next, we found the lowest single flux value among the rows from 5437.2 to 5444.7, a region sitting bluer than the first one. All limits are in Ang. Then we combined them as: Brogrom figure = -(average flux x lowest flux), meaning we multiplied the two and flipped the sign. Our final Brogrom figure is -238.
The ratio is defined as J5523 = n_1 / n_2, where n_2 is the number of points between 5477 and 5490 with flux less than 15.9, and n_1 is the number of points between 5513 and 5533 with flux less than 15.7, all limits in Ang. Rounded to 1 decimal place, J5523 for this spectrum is 5.0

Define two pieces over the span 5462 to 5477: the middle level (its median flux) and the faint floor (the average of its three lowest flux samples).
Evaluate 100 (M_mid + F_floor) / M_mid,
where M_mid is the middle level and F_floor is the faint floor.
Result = 196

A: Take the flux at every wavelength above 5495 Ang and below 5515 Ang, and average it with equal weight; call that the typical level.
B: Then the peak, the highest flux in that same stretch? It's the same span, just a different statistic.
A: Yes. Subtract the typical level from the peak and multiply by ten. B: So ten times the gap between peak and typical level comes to 10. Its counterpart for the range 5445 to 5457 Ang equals 13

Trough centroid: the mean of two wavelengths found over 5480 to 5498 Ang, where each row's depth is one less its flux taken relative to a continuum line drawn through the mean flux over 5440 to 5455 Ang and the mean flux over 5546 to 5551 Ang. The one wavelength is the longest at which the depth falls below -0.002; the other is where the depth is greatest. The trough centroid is 5495.1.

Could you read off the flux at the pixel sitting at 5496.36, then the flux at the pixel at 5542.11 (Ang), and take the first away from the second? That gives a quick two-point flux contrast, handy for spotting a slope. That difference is -4.3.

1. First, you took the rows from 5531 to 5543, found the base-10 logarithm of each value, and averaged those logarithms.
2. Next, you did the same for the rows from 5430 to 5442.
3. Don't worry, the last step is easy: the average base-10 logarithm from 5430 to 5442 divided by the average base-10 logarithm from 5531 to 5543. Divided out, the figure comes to 1.05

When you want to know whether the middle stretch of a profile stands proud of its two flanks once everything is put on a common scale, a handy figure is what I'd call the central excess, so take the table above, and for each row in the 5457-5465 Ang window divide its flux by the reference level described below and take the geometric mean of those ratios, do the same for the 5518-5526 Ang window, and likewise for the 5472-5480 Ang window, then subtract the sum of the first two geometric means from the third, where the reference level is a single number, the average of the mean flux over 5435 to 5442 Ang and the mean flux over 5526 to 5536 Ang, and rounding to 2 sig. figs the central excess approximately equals -0.96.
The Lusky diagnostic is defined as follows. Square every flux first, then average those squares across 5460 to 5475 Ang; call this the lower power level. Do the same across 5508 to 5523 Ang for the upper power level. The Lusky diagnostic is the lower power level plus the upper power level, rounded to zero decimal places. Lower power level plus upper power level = 461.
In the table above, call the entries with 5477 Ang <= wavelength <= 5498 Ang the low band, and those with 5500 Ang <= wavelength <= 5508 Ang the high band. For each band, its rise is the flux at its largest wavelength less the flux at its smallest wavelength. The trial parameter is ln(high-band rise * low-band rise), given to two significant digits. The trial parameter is -2.8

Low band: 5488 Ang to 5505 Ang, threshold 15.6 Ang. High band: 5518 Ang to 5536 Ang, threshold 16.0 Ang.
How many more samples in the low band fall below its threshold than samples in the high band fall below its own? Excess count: -2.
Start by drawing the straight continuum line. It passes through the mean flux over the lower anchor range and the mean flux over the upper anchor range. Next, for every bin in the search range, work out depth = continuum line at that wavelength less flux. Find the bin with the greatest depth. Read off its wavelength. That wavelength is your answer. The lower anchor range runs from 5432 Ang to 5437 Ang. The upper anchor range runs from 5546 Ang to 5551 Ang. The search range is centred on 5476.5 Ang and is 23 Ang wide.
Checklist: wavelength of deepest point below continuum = 5471.10 Ang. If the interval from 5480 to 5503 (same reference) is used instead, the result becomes 5493.83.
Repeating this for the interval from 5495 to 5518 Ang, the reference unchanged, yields 5514.11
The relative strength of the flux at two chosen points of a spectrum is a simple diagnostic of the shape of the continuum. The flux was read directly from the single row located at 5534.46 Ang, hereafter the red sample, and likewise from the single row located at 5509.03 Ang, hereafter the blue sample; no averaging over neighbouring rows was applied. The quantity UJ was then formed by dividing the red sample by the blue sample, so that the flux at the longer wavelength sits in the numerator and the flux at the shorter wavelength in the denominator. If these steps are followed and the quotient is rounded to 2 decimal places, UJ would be 0.99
